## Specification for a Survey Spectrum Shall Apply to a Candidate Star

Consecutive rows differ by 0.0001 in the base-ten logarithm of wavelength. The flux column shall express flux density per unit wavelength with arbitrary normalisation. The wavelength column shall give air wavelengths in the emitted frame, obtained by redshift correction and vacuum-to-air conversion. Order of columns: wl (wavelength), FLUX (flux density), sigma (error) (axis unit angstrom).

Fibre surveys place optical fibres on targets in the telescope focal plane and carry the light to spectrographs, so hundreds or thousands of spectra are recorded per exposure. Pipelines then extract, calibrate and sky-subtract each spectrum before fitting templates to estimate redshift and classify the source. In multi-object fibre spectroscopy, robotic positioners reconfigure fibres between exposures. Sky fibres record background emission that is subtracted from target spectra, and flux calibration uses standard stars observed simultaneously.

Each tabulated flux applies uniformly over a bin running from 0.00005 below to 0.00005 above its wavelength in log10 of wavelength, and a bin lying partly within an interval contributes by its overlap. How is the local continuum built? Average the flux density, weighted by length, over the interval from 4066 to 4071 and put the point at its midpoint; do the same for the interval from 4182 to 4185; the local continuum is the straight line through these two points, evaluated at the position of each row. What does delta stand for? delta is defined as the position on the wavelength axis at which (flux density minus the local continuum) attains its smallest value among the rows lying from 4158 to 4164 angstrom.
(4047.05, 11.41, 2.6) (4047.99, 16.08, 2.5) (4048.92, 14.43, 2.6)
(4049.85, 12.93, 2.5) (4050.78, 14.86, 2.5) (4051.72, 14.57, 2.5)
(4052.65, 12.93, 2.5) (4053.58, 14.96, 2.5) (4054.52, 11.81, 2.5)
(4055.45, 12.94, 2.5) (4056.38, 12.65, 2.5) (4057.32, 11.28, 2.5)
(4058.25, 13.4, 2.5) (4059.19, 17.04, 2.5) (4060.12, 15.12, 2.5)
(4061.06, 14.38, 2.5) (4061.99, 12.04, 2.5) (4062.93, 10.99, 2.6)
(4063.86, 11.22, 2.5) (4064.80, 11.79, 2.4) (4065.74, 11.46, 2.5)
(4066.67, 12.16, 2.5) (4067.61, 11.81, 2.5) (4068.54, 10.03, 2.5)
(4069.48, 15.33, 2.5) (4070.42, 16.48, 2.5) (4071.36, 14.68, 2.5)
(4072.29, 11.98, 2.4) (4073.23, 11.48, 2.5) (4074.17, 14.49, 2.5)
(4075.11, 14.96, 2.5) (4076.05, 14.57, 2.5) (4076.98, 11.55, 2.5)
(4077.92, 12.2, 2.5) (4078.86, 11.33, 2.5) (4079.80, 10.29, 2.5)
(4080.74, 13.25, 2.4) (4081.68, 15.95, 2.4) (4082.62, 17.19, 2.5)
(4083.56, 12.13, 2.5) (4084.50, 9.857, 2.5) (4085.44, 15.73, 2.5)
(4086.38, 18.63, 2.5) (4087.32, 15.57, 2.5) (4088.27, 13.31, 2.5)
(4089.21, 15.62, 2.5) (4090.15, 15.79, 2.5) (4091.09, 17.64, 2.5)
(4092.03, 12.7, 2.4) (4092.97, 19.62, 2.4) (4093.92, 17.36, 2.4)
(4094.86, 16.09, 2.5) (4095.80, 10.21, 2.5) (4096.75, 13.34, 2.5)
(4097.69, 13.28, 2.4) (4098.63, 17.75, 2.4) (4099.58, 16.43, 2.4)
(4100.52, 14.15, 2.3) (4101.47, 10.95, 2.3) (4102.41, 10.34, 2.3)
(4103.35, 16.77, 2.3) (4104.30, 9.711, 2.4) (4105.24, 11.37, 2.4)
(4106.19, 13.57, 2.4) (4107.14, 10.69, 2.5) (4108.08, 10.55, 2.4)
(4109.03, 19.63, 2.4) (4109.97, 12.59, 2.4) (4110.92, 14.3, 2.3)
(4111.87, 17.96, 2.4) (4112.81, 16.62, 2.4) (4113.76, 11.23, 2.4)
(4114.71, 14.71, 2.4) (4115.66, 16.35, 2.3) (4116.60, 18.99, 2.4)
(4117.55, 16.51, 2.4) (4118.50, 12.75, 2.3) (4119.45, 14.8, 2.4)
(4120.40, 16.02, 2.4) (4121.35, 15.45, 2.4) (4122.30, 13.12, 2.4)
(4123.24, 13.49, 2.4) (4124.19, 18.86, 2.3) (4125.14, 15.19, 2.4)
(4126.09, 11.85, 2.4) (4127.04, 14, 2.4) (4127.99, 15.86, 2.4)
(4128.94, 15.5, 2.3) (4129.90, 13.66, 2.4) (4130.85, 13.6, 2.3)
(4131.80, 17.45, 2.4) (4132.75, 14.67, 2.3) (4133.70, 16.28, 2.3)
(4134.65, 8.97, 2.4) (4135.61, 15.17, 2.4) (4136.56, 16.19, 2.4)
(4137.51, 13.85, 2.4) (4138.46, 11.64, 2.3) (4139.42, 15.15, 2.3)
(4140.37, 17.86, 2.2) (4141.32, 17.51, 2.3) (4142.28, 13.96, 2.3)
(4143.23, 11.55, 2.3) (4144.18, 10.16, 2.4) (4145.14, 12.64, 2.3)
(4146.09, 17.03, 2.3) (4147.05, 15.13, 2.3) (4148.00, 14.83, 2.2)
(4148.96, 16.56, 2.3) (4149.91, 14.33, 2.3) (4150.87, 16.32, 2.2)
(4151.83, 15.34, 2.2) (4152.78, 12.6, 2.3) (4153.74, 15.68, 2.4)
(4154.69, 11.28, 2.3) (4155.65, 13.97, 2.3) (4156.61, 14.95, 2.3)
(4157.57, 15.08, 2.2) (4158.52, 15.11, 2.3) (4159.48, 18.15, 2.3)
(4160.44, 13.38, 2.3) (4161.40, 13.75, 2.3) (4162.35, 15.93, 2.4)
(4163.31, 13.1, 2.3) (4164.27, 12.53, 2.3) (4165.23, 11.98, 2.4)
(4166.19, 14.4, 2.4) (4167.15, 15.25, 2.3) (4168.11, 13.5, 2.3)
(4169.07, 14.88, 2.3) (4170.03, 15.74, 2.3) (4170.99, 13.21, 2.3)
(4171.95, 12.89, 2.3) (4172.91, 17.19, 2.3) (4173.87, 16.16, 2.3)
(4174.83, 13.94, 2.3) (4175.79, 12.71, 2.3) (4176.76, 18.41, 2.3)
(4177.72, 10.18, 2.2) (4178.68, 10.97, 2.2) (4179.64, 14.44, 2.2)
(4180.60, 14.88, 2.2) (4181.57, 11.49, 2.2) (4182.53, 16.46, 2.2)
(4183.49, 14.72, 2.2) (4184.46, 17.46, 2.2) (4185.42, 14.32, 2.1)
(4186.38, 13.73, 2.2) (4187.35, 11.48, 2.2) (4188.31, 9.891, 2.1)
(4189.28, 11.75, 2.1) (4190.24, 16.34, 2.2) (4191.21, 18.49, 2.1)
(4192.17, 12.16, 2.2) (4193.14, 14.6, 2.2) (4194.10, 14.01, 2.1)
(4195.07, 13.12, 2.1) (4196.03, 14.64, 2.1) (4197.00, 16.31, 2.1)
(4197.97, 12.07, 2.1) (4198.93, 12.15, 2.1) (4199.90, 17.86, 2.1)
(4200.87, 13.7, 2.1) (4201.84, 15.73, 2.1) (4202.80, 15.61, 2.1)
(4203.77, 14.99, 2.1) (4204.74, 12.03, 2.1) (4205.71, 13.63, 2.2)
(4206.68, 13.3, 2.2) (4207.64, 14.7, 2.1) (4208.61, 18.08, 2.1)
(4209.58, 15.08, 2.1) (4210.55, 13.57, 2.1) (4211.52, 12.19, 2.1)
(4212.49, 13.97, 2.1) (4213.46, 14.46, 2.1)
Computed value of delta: 4163.31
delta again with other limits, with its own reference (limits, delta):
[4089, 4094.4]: 4092.03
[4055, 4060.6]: 4057.32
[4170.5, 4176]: 4175.79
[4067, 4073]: 4068.54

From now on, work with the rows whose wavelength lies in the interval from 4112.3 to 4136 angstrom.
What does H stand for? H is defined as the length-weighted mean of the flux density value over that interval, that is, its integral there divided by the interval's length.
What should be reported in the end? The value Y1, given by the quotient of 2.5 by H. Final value 0.168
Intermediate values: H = 14.8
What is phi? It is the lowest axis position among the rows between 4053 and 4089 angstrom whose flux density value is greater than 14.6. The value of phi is 4053.58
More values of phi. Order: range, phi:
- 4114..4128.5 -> 4114.71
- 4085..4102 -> 4085.44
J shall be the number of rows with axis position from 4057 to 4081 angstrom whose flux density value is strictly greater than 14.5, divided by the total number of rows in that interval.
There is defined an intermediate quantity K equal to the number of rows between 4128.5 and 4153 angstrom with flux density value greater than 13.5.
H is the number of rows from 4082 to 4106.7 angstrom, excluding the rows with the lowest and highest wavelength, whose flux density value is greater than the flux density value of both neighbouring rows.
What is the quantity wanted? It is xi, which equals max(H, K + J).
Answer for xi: 20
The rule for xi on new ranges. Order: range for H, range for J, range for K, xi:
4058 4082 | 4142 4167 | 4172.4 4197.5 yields 17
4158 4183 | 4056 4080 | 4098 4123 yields 16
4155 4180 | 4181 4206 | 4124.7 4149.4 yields 20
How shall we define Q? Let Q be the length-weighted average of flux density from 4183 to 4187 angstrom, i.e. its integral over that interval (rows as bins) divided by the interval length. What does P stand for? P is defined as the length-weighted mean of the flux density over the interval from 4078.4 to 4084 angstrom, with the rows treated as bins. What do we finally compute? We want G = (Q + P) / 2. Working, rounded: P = 13.4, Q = 14.9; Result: 14.2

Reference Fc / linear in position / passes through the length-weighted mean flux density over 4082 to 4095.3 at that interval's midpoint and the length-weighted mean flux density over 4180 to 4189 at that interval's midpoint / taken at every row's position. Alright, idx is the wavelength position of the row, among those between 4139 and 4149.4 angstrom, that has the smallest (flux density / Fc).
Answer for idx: 4144.18 angstrom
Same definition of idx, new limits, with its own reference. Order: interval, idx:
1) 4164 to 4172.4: 4165.23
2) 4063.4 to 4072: 4068.54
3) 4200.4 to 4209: 4204.74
